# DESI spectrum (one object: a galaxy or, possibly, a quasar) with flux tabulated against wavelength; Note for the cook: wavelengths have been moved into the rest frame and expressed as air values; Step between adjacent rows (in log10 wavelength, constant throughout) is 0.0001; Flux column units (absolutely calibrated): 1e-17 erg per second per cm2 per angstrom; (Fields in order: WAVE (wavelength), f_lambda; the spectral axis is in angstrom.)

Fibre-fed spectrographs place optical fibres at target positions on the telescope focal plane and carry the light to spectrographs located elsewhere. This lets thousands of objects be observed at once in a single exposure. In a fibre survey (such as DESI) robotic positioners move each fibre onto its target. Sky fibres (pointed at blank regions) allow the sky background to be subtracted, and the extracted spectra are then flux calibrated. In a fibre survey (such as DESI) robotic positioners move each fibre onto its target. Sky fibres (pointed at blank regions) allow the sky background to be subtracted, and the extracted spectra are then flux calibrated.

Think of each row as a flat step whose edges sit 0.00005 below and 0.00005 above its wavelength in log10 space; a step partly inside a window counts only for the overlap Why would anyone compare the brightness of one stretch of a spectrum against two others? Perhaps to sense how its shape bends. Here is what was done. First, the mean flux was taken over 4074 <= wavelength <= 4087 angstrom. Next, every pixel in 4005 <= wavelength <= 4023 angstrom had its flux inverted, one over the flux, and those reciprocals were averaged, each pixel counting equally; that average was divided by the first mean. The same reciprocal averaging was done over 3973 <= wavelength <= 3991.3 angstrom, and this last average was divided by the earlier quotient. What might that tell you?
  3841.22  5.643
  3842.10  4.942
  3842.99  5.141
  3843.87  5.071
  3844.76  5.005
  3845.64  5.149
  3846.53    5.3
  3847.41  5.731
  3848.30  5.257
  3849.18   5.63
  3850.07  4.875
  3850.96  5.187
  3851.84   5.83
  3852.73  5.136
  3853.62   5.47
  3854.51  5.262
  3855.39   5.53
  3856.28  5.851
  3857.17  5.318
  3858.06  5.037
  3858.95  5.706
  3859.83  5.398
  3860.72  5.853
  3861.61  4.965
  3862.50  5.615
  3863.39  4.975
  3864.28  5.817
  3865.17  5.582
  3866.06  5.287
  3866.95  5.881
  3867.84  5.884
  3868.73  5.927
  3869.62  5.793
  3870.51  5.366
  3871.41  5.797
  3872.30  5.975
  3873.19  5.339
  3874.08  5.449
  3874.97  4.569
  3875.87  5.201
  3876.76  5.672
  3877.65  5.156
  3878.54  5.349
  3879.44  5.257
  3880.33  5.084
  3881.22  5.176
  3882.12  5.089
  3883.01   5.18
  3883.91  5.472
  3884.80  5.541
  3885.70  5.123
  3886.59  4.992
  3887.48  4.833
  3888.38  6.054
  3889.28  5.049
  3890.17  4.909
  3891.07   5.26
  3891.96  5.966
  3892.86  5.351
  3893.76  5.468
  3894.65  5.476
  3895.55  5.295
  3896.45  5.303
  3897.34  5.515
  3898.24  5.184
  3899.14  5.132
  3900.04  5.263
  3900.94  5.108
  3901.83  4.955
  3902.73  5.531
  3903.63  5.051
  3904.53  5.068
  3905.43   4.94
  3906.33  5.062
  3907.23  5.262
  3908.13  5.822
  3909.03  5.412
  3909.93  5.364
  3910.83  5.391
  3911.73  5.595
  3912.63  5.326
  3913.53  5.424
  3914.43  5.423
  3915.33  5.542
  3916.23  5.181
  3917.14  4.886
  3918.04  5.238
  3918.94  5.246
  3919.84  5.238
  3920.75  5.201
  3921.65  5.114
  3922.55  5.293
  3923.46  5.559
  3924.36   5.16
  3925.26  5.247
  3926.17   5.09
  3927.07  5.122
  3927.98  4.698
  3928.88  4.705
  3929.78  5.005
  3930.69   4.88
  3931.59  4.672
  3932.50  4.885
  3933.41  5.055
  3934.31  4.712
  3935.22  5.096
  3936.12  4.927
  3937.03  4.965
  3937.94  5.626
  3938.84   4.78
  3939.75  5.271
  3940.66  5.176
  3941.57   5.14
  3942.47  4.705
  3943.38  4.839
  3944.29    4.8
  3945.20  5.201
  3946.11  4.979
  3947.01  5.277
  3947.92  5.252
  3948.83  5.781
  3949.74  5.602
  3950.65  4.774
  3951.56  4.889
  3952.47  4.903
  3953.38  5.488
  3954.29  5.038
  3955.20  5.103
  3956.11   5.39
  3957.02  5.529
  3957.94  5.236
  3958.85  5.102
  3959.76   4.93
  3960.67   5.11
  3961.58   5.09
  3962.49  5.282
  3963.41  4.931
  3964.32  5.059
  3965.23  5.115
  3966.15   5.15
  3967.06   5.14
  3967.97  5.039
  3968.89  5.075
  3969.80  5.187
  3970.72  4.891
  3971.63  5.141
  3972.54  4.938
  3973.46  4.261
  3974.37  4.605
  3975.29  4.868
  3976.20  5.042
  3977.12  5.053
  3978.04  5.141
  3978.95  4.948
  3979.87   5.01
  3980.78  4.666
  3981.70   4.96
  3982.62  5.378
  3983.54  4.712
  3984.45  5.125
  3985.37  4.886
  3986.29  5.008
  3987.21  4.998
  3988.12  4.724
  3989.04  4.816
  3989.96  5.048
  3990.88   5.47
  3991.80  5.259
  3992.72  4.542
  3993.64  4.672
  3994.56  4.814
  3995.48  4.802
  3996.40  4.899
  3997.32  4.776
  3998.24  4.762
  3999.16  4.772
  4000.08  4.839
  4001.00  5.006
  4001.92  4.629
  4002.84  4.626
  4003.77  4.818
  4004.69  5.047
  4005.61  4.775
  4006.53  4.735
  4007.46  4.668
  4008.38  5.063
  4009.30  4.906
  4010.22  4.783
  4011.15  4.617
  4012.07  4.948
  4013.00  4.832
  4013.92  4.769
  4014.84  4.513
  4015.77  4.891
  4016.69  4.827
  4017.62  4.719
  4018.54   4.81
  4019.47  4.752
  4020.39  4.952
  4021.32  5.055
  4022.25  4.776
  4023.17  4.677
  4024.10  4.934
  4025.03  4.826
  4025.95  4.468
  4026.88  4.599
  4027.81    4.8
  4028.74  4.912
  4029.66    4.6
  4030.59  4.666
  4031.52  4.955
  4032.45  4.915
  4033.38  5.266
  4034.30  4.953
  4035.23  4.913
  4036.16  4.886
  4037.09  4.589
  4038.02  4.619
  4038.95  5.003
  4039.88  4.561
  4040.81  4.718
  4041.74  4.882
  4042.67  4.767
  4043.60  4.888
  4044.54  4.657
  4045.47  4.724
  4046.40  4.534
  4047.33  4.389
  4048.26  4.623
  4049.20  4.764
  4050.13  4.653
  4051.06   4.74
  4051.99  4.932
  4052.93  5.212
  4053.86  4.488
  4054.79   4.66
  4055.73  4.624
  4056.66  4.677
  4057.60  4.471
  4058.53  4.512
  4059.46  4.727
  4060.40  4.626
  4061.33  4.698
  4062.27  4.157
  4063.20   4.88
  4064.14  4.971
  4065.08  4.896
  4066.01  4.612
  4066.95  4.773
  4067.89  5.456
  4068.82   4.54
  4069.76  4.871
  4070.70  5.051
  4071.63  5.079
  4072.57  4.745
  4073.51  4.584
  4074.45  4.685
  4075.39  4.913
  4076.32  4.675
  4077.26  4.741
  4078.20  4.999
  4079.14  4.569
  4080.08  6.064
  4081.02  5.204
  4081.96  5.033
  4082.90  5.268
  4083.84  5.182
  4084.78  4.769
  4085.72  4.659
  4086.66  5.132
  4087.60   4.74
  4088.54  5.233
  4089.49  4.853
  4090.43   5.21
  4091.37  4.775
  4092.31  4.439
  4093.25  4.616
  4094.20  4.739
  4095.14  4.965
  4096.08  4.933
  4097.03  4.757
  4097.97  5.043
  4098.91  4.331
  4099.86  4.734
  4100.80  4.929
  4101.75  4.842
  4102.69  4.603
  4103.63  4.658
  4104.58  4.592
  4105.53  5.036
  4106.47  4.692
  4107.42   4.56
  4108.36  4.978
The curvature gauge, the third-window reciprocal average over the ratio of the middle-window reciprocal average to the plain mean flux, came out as 4.88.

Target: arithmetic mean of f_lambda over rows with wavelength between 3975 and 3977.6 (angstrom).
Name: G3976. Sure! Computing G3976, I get 4.99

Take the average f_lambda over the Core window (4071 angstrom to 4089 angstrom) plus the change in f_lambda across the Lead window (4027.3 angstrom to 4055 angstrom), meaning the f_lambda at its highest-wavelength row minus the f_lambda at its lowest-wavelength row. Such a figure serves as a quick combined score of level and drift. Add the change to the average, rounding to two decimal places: 4.82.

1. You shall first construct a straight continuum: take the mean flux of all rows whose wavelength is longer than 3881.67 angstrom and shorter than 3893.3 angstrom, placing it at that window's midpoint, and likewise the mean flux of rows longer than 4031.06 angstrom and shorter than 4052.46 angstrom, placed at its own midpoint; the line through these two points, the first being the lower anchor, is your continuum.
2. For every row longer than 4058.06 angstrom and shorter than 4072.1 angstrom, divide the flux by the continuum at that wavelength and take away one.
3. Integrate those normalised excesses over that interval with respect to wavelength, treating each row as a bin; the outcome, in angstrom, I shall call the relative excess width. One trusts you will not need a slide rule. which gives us 0.3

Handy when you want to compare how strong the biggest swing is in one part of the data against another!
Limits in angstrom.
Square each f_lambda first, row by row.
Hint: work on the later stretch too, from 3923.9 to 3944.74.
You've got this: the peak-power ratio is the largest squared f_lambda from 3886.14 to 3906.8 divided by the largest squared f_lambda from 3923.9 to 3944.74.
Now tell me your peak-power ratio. 1.16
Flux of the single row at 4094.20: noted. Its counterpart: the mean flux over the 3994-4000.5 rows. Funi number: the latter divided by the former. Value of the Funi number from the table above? 1.01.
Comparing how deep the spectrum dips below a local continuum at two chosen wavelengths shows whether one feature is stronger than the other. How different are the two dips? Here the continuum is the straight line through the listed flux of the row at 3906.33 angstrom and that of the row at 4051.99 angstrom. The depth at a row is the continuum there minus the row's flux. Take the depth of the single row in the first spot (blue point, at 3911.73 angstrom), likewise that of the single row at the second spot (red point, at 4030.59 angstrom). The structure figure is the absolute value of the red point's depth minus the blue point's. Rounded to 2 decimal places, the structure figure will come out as 0.82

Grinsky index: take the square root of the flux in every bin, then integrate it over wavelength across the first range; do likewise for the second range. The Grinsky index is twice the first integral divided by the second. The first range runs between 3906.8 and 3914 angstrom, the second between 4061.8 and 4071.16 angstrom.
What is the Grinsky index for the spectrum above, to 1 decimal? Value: 1.6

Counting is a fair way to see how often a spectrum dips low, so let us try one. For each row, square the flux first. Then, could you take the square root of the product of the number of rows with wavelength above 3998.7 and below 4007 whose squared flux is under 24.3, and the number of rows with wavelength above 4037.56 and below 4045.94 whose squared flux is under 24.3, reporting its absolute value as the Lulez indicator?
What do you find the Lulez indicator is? 7.5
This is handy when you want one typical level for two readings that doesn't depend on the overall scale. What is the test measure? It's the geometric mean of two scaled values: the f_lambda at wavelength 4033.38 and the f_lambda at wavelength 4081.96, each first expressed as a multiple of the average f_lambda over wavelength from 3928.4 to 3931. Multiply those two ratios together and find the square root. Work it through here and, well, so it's 1.06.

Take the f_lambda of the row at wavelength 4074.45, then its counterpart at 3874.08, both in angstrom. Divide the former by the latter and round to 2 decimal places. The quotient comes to 0.86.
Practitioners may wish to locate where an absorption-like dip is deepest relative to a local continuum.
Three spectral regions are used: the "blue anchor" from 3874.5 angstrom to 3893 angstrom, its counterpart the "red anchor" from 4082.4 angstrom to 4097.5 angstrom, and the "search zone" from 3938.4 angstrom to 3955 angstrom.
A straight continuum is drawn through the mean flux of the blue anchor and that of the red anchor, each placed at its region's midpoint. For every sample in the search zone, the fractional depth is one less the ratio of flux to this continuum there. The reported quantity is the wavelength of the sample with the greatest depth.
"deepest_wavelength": 3942.47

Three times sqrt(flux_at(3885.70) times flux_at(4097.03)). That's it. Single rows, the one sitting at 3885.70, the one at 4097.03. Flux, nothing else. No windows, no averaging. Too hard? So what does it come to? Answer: 14.8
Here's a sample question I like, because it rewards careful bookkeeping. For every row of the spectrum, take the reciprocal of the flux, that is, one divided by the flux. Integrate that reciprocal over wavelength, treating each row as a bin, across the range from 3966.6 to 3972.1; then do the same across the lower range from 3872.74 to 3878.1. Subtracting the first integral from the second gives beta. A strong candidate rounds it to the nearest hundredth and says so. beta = -0.05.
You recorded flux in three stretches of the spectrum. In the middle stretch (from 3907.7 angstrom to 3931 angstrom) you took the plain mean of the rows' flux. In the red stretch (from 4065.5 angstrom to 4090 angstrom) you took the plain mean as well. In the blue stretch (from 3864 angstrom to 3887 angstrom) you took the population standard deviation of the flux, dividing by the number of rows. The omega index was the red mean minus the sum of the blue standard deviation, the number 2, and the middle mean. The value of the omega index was -2.64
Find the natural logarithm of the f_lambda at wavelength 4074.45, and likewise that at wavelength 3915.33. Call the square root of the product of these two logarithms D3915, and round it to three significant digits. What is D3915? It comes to 1.63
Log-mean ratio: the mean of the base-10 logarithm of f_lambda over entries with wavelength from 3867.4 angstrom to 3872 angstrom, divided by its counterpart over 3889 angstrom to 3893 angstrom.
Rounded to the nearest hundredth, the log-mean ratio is 1.05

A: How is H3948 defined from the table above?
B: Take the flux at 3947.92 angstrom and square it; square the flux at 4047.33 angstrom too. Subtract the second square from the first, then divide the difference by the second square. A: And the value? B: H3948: 0.43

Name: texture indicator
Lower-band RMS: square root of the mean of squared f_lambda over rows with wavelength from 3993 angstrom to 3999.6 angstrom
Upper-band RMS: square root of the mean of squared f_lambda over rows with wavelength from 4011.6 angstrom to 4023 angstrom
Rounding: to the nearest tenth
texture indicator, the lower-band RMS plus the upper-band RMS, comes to 9.6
